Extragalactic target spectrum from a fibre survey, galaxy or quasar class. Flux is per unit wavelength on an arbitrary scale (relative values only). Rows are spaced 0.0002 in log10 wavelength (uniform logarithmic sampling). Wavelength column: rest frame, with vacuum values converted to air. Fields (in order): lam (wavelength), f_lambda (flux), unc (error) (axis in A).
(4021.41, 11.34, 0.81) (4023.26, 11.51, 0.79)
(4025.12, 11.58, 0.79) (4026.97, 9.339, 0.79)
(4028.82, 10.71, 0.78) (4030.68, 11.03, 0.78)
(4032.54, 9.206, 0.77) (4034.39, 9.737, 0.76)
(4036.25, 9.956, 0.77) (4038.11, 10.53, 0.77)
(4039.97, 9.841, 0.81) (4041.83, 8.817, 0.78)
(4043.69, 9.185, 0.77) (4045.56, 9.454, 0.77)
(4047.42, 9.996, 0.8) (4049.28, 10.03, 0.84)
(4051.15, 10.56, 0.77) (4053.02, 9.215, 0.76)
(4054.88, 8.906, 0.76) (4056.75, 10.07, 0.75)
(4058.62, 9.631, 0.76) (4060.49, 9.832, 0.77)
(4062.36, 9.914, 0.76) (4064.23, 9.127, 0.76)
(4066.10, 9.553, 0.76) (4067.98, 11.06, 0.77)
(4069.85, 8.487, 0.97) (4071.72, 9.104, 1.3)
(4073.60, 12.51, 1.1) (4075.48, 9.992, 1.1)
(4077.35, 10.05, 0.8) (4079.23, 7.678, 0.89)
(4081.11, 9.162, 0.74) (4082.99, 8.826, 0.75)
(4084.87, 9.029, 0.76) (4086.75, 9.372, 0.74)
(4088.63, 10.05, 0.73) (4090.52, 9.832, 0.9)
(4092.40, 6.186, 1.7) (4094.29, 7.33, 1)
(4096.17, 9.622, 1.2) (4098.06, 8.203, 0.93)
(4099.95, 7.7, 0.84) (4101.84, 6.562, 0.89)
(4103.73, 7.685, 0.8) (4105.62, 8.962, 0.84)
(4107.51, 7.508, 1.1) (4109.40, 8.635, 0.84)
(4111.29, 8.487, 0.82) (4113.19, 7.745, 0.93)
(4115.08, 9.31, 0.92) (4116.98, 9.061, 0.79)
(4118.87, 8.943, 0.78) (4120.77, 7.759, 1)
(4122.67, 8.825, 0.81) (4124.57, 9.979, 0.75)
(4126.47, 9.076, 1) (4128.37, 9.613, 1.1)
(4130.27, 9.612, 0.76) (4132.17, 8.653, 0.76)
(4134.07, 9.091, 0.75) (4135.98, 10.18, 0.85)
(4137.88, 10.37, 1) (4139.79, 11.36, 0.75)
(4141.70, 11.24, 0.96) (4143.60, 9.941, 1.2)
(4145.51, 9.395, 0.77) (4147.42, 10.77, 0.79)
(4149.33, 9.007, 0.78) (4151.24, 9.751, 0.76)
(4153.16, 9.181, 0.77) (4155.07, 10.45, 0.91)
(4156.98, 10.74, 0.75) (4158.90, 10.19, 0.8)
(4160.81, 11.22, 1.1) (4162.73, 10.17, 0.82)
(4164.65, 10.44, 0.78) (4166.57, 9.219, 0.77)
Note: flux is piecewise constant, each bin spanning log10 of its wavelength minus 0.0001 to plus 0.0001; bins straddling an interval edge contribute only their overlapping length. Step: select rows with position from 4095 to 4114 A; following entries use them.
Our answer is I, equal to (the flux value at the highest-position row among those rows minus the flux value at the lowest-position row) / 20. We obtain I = -0.09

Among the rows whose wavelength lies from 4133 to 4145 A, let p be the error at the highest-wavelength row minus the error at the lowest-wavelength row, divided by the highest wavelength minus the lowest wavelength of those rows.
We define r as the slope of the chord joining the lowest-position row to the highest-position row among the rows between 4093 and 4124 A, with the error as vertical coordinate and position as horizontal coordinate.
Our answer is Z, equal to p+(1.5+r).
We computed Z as 1.54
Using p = 0.047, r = -0.007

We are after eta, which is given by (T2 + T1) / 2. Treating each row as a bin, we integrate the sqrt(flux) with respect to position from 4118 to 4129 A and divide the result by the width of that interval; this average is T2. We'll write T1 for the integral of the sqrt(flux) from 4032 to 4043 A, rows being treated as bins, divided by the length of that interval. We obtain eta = 3.06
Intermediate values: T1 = 3.11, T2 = 3.00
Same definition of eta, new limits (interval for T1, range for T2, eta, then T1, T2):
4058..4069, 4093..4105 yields 2.96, 3.14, 2.79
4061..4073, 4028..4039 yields 3.15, 3.10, 3.19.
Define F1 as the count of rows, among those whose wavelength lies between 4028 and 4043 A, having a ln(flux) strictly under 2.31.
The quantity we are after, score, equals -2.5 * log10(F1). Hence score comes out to -1.75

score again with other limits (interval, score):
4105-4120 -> -2.26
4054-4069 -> -2.11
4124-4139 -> -1.95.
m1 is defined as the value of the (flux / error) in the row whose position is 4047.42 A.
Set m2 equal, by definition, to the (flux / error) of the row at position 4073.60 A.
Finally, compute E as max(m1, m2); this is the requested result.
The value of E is 12.5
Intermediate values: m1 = 12.5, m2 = 11.4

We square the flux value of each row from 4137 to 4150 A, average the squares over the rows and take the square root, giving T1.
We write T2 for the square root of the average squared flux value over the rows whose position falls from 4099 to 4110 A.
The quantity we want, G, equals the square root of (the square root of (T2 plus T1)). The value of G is 2.07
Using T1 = 10.3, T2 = 7.9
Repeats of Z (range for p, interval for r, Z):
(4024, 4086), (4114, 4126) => 1.48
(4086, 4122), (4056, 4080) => 1.51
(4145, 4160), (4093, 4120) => 1.49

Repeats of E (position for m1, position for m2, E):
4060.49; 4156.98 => 14.3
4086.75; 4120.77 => 12.7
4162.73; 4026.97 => 12.4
